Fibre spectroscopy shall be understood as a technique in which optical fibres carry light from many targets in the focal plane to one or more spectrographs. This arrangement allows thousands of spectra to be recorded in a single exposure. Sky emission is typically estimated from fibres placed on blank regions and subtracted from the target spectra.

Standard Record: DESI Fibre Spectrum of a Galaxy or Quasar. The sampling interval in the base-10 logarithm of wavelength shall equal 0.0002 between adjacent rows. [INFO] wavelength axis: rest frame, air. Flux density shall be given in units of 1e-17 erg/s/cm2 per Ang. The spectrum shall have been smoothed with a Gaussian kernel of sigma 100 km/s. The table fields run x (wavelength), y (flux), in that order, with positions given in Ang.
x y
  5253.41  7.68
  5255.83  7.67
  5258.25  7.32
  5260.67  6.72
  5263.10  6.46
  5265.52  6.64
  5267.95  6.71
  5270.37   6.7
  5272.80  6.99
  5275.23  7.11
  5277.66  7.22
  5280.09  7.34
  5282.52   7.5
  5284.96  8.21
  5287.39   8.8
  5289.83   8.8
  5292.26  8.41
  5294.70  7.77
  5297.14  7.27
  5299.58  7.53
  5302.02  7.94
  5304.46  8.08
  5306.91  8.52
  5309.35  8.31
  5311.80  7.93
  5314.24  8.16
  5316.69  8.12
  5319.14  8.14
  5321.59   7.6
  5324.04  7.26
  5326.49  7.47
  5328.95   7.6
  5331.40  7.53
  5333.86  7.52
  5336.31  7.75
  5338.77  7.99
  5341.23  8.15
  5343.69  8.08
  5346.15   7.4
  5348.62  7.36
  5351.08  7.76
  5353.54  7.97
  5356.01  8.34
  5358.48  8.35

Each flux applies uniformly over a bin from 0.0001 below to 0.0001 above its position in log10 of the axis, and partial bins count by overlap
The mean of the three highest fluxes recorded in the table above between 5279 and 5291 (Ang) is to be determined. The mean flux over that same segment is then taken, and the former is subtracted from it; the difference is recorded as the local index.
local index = -0.47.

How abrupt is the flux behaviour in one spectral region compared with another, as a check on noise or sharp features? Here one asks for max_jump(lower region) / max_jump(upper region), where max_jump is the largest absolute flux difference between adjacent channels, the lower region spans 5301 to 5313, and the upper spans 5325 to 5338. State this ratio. 1.9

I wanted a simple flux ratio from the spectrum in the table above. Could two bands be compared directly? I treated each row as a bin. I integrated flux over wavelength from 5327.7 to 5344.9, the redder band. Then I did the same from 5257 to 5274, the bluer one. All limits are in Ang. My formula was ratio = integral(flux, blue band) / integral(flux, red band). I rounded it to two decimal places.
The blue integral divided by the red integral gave 0.86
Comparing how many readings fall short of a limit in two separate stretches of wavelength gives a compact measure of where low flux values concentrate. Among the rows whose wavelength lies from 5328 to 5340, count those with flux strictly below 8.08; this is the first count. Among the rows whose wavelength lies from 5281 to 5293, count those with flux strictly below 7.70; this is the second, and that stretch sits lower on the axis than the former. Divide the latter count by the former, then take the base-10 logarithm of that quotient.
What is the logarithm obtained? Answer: -0.70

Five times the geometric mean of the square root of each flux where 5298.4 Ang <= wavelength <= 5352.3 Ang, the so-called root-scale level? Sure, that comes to 14.0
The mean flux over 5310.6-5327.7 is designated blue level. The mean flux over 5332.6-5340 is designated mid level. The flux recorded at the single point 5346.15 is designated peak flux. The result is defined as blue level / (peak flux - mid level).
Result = -22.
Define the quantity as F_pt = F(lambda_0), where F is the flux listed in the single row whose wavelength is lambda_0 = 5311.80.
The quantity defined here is 7.93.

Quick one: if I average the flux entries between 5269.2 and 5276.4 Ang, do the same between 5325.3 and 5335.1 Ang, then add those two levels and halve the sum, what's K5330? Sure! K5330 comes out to 7.2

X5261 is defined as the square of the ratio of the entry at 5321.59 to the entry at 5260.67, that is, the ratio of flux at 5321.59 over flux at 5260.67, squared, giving 1.28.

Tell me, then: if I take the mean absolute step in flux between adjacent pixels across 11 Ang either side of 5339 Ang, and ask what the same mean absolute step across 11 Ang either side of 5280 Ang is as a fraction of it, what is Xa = 1.4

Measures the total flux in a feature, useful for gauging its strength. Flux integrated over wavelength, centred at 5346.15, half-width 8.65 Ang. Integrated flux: 135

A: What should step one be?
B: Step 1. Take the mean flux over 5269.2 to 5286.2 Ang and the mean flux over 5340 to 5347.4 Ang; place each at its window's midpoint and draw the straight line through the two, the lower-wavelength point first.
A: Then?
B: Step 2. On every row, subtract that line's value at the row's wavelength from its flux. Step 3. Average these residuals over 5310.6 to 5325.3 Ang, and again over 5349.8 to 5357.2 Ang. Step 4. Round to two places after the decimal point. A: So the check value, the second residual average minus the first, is -0.16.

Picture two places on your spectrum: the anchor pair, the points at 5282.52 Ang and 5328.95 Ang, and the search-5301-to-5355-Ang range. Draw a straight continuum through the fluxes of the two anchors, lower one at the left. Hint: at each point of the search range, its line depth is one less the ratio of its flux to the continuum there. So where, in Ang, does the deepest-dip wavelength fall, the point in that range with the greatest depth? 5324.04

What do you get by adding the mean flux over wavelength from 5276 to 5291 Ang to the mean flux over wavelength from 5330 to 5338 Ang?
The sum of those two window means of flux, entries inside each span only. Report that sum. 15.58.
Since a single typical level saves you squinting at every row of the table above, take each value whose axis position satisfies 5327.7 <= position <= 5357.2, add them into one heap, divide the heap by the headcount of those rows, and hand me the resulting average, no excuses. 7.79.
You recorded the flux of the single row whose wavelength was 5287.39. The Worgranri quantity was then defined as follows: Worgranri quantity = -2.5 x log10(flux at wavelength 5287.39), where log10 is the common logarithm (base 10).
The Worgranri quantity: -2.36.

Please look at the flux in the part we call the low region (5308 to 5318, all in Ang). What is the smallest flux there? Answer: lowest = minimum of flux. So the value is 7.93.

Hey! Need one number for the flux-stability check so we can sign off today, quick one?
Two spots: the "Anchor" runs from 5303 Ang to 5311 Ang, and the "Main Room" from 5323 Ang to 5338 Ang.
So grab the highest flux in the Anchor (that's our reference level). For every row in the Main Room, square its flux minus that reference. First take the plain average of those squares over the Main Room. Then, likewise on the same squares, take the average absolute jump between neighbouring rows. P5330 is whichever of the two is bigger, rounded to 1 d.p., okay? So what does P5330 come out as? 1.0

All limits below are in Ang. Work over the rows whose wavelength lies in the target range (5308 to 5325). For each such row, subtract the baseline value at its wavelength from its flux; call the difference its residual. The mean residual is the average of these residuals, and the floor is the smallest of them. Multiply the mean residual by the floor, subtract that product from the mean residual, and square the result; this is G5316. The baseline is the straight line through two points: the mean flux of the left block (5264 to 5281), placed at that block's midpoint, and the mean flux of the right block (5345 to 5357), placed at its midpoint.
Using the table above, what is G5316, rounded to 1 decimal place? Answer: 0.4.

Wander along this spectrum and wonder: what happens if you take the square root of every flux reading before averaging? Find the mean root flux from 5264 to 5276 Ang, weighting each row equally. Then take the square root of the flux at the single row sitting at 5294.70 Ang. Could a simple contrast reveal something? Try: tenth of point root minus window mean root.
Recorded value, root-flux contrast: -2.33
